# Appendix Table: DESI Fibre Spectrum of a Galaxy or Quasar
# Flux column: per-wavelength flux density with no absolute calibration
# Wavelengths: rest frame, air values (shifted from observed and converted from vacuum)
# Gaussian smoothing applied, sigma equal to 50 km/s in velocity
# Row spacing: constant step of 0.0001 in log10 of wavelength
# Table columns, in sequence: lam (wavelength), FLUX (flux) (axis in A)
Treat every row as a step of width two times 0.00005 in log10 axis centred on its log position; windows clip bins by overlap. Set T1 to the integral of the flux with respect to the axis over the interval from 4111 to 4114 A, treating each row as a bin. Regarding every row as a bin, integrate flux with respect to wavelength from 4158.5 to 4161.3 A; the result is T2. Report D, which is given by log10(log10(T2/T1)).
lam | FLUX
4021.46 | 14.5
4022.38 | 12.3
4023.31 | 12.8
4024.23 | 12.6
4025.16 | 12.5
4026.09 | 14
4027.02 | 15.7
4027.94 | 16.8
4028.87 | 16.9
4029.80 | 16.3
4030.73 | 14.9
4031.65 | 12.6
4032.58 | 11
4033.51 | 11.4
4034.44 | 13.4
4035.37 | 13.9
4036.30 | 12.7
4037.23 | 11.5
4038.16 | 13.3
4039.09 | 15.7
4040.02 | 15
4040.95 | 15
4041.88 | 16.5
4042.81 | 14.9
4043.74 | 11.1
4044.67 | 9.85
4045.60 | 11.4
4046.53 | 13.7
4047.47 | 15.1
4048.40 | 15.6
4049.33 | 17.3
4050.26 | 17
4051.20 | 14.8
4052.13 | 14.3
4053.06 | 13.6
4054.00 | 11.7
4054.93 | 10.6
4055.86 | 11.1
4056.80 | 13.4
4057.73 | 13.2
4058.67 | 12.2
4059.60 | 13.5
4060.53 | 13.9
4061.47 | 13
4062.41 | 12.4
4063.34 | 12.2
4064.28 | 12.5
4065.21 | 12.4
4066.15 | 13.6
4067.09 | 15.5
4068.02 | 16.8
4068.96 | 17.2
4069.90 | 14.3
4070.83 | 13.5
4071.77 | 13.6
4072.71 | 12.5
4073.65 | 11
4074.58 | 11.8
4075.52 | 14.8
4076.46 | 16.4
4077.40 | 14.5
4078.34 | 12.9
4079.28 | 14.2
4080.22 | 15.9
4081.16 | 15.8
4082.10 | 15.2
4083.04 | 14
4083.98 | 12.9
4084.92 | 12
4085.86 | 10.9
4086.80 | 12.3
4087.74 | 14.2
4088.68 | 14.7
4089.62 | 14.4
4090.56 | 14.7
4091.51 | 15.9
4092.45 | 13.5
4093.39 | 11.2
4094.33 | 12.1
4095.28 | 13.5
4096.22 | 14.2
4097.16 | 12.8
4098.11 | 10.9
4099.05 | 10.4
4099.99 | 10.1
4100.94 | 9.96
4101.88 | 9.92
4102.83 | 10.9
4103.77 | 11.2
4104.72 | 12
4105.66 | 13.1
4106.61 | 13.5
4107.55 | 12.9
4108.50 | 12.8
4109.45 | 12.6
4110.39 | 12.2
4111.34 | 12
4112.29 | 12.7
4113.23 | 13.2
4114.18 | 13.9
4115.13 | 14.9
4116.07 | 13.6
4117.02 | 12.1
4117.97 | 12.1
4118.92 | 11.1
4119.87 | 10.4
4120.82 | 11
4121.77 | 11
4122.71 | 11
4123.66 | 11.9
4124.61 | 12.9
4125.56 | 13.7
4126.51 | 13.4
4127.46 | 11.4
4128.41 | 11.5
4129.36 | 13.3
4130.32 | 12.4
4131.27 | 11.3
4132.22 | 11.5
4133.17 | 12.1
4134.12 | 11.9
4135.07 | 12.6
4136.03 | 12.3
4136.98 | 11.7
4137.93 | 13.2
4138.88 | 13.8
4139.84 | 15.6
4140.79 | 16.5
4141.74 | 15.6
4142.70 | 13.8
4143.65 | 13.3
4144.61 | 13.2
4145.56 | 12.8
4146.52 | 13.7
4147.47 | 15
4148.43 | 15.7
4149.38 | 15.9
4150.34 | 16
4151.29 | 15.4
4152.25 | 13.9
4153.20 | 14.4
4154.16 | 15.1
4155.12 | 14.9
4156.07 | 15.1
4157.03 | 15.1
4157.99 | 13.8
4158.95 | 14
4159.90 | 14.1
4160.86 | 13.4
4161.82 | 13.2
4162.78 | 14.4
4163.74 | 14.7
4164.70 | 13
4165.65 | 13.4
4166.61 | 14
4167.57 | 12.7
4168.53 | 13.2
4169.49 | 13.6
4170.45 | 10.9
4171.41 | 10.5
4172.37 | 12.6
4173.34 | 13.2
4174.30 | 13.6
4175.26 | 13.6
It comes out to -2.3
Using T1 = 38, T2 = 39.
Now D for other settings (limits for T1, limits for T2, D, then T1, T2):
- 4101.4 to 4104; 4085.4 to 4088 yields -1.2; 28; 32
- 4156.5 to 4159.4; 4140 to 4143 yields -1.3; 41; 46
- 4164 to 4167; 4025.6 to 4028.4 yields -1.6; 41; 43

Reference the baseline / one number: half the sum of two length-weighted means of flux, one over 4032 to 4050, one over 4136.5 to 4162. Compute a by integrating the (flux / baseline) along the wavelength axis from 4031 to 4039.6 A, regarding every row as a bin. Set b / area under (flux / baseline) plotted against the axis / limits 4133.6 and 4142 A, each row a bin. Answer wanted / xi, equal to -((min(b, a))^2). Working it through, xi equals -63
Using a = 7.9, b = 8.2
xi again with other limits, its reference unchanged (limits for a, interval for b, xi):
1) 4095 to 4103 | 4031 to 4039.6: -42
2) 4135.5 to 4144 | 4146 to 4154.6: -72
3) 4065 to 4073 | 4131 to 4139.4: -54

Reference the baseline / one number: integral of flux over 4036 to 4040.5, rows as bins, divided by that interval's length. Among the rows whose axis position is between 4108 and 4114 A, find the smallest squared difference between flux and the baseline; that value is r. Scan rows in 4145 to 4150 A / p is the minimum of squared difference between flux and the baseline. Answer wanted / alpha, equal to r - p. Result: 0.23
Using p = 0.00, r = 0.23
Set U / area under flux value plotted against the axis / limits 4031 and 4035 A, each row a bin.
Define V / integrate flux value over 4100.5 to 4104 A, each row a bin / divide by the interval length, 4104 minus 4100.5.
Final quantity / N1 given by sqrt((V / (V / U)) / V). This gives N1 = 2.17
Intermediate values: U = 49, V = 10.5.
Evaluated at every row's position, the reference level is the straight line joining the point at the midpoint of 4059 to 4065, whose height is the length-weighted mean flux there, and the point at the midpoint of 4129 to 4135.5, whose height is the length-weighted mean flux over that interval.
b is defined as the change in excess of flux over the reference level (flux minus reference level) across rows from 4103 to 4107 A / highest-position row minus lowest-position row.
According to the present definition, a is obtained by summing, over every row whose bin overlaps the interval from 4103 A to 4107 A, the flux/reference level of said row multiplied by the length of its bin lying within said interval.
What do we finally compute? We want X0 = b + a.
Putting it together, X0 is 6.3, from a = 4.0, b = 2.3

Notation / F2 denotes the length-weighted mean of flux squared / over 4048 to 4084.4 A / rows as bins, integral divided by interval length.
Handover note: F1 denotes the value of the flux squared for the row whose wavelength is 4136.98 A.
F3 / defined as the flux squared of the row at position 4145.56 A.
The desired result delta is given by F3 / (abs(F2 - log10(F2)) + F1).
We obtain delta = 0.50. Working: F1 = 137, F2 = 195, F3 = 164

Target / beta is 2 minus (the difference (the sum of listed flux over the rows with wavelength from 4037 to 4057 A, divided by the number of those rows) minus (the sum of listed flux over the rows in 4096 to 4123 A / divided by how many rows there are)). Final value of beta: 0.3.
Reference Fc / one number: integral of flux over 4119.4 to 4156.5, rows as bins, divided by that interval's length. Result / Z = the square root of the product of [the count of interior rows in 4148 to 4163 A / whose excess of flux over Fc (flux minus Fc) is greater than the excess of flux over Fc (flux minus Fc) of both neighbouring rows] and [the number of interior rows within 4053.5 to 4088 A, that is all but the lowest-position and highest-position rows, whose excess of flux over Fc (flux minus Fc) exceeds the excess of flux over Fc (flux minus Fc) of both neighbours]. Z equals 4.6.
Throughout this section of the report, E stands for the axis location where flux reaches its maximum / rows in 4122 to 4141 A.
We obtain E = 4140.79 A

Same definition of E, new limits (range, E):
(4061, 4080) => 4068.96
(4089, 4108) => 4091.51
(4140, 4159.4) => 4140.79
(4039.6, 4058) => 4049.33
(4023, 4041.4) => 4028.87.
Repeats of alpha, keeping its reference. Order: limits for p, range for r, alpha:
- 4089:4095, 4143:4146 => 0.11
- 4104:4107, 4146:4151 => -0.03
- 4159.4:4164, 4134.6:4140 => -0.06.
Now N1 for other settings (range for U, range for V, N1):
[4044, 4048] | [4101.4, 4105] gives 2.14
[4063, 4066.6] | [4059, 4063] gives 1.86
